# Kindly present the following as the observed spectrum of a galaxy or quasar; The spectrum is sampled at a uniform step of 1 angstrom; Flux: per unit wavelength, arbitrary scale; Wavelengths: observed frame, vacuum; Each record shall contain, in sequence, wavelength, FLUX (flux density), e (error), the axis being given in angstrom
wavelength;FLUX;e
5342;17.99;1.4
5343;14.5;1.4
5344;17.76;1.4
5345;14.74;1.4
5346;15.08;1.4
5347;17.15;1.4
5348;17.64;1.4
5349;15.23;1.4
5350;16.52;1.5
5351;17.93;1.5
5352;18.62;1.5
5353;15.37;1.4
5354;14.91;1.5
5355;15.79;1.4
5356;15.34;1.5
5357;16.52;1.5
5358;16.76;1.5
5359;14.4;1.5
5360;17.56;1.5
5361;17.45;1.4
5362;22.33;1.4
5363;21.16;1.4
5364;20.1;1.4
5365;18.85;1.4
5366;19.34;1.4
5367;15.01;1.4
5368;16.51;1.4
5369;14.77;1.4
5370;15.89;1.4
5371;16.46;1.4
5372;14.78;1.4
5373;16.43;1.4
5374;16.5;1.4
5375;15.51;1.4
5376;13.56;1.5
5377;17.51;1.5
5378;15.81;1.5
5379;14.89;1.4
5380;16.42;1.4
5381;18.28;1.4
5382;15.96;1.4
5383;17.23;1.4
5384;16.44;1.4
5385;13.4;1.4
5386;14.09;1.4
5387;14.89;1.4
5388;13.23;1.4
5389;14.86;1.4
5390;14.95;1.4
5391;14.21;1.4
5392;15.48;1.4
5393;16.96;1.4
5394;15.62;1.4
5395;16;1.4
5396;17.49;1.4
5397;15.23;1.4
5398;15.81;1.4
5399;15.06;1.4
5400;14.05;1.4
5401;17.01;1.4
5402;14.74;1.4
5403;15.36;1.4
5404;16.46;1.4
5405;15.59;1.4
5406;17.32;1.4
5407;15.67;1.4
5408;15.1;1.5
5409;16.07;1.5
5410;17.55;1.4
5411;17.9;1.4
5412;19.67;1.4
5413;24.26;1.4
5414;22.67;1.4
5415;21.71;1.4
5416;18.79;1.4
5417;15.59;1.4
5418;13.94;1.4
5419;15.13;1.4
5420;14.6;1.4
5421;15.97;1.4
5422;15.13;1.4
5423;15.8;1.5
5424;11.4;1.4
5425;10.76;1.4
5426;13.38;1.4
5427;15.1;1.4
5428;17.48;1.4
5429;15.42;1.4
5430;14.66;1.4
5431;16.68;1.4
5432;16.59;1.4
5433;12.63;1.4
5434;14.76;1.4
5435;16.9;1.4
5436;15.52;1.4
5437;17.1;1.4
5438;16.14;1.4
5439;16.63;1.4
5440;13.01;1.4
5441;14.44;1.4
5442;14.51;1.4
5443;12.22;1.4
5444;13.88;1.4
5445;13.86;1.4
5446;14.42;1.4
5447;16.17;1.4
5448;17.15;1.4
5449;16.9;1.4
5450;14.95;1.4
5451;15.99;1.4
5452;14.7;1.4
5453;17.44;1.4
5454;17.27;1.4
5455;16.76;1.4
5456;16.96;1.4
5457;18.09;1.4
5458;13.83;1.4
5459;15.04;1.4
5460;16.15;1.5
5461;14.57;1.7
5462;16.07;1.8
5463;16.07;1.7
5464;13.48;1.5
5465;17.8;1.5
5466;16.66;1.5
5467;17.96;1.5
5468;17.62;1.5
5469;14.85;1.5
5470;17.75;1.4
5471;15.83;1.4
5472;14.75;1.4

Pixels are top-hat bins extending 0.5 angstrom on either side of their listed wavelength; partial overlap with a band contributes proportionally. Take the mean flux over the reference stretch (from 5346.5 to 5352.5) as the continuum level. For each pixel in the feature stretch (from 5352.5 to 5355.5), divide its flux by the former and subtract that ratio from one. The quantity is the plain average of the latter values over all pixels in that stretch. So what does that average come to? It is 0.11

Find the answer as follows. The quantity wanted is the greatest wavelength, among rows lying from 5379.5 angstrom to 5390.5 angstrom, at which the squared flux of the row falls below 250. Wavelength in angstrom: 5390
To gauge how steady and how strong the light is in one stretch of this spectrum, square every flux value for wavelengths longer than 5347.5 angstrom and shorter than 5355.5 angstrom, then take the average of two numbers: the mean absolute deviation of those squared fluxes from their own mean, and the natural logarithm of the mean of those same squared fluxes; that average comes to 22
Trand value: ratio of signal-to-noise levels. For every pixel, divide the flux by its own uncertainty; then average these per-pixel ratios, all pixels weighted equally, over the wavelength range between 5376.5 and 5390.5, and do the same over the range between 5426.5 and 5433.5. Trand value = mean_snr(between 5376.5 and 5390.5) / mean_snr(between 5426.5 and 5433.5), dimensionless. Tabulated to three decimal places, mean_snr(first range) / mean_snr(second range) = 0.994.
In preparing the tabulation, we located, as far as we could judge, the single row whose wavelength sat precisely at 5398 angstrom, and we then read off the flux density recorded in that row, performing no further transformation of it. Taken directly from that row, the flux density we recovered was 15.81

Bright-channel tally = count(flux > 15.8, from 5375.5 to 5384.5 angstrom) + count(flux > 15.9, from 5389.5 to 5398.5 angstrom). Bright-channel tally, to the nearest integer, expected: 10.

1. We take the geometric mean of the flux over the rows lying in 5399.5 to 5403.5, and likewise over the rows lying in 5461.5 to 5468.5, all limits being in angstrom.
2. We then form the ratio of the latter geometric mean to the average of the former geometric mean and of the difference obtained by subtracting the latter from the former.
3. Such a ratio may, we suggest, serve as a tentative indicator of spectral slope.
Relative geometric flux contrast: 2.3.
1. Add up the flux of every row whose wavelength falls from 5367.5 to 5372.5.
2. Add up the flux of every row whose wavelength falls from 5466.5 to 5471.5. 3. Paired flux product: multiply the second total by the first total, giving 6587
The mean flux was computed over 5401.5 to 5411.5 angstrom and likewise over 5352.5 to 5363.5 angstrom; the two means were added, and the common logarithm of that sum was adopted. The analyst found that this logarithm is 1.522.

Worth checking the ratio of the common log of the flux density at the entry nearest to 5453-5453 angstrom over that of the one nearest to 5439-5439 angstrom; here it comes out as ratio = 1.02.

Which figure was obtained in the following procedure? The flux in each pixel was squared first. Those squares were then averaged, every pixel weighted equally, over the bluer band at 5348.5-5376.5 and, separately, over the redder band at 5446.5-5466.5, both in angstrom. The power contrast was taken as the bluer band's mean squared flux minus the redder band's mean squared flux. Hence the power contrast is 25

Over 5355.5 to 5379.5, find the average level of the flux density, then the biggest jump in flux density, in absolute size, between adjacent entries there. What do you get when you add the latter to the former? 21.7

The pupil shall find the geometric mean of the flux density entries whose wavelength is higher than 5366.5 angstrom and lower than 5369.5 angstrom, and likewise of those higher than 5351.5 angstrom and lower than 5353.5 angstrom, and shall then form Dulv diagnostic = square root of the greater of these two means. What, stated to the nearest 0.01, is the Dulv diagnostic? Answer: 4.11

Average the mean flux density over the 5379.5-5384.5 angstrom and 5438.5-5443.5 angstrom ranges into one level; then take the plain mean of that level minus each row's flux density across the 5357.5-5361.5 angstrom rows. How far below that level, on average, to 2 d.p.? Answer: -1.03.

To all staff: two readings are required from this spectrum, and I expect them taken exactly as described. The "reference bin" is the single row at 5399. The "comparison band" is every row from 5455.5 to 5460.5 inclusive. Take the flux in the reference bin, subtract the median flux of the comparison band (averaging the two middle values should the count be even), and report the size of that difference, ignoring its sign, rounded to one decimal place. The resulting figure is 1.1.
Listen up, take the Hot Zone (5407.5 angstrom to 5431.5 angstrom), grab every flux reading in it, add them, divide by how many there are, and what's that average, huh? 16.4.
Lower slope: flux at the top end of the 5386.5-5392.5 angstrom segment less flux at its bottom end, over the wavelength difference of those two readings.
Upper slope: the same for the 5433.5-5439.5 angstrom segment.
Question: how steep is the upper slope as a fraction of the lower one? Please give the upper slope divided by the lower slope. 3.2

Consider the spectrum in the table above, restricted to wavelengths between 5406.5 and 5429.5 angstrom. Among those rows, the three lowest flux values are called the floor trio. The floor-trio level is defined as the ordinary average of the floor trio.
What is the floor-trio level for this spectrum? 11.8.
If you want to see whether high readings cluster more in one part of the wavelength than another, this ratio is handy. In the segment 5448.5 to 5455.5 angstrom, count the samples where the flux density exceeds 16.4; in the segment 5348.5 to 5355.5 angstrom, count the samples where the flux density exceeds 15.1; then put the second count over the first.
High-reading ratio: 1.50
